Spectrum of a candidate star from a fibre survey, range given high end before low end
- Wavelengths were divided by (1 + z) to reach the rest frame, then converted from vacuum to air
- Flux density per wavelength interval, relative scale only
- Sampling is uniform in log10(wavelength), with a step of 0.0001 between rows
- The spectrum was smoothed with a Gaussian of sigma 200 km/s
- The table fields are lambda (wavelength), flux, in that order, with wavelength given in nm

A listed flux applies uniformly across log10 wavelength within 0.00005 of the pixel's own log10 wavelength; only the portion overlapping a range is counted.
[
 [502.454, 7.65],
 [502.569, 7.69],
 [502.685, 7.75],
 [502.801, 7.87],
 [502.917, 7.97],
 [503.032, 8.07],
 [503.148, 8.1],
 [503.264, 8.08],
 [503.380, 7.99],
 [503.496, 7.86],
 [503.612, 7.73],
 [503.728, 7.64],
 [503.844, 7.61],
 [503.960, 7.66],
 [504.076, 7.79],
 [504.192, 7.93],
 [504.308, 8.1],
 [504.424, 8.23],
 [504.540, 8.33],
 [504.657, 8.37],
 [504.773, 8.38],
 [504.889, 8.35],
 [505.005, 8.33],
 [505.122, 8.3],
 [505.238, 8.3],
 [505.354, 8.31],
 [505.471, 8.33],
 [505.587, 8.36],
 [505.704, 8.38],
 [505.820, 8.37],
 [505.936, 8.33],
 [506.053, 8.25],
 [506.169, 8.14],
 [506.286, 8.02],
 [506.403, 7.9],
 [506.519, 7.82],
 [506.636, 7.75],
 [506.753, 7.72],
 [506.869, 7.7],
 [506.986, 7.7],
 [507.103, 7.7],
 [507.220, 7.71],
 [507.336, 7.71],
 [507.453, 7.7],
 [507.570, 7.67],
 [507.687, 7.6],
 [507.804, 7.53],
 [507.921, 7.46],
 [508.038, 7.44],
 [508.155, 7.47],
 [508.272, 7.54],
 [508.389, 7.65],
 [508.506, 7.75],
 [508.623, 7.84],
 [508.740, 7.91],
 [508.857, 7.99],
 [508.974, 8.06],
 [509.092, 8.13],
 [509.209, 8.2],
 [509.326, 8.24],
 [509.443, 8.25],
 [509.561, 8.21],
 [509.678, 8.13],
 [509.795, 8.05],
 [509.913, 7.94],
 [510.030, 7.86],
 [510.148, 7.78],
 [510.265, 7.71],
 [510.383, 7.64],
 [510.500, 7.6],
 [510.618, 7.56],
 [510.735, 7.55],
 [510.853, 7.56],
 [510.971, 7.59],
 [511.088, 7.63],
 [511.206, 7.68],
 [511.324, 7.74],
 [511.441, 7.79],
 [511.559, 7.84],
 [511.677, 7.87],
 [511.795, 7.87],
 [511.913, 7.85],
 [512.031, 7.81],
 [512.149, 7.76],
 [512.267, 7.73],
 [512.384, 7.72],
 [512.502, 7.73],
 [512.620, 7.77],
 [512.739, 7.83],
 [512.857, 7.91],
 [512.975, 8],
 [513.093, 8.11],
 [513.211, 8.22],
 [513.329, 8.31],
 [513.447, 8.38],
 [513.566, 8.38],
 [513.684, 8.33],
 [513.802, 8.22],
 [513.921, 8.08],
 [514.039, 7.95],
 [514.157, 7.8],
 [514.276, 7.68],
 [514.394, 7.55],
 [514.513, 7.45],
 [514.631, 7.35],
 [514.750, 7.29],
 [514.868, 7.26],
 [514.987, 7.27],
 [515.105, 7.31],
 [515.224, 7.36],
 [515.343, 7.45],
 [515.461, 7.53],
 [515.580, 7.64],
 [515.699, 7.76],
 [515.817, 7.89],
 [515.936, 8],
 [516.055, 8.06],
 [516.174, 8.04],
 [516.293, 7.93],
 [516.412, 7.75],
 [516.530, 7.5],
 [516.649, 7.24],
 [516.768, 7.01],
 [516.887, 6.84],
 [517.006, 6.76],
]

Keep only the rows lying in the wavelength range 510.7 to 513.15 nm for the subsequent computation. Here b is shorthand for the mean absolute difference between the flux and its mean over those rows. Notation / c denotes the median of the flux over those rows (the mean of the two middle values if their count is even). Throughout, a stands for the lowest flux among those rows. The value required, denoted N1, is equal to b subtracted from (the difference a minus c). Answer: -0.32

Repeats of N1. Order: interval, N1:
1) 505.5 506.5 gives -0.54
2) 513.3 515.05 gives -0.93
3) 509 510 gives -0.31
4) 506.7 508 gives -0.31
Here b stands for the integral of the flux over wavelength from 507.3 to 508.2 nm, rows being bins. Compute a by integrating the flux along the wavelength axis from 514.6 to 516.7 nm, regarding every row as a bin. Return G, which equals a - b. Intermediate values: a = 16.0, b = 6.8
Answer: 9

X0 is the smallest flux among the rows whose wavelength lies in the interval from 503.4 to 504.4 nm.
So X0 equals 7.61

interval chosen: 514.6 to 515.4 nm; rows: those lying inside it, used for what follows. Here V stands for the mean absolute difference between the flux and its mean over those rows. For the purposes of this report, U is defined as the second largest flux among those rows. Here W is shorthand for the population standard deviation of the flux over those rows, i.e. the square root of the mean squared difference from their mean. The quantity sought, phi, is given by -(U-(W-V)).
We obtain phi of -7.35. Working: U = 7.36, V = 0.051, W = 0.061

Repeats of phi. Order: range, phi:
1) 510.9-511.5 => -7.73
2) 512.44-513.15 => -7.98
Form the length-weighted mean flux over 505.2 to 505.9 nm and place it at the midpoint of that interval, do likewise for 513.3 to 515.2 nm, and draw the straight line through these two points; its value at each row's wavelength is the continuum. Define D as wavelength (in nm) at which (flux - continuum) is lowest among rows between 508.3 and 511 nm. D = 508.389 nm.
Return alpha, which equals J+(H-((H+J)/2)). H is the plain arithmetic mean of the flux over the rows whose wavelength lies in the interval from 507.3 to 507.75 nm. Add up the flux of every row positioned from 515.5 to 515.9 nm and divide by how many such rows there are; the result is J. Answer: 7.72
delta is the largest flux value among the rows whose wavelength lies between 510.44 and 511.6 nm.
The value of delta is 7.84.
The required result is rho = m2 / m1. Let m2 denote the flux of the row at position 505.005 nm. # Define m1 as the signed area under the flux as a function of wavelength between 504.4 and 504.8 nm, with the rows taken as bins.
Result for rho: 2.50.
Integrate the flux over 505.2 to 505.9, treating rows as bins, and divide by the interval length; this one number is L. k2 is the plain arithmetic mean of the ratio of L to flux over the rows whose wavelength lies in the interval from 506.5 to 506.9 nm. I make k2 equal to 1.08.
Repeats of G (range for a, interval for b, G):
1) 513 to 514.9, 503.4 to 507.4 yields -17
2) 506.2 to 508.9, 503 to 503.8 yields 14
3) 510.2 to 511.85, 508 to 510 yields -3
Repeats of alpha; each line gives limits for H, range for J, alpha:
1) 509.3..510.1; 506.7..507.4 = 7.90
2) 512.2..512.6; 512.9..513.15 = 7.89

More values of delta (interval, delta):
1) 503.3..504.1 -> 7.99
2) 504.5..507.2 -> 8.38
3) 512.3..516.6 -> 8.38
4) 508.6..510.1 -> 8.25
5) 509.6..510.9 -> 8.13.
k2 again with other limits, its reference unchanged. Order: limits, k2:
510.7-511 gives 1.10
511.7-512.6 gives 1.07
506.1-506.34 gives 1.03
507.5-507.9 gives 1.10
